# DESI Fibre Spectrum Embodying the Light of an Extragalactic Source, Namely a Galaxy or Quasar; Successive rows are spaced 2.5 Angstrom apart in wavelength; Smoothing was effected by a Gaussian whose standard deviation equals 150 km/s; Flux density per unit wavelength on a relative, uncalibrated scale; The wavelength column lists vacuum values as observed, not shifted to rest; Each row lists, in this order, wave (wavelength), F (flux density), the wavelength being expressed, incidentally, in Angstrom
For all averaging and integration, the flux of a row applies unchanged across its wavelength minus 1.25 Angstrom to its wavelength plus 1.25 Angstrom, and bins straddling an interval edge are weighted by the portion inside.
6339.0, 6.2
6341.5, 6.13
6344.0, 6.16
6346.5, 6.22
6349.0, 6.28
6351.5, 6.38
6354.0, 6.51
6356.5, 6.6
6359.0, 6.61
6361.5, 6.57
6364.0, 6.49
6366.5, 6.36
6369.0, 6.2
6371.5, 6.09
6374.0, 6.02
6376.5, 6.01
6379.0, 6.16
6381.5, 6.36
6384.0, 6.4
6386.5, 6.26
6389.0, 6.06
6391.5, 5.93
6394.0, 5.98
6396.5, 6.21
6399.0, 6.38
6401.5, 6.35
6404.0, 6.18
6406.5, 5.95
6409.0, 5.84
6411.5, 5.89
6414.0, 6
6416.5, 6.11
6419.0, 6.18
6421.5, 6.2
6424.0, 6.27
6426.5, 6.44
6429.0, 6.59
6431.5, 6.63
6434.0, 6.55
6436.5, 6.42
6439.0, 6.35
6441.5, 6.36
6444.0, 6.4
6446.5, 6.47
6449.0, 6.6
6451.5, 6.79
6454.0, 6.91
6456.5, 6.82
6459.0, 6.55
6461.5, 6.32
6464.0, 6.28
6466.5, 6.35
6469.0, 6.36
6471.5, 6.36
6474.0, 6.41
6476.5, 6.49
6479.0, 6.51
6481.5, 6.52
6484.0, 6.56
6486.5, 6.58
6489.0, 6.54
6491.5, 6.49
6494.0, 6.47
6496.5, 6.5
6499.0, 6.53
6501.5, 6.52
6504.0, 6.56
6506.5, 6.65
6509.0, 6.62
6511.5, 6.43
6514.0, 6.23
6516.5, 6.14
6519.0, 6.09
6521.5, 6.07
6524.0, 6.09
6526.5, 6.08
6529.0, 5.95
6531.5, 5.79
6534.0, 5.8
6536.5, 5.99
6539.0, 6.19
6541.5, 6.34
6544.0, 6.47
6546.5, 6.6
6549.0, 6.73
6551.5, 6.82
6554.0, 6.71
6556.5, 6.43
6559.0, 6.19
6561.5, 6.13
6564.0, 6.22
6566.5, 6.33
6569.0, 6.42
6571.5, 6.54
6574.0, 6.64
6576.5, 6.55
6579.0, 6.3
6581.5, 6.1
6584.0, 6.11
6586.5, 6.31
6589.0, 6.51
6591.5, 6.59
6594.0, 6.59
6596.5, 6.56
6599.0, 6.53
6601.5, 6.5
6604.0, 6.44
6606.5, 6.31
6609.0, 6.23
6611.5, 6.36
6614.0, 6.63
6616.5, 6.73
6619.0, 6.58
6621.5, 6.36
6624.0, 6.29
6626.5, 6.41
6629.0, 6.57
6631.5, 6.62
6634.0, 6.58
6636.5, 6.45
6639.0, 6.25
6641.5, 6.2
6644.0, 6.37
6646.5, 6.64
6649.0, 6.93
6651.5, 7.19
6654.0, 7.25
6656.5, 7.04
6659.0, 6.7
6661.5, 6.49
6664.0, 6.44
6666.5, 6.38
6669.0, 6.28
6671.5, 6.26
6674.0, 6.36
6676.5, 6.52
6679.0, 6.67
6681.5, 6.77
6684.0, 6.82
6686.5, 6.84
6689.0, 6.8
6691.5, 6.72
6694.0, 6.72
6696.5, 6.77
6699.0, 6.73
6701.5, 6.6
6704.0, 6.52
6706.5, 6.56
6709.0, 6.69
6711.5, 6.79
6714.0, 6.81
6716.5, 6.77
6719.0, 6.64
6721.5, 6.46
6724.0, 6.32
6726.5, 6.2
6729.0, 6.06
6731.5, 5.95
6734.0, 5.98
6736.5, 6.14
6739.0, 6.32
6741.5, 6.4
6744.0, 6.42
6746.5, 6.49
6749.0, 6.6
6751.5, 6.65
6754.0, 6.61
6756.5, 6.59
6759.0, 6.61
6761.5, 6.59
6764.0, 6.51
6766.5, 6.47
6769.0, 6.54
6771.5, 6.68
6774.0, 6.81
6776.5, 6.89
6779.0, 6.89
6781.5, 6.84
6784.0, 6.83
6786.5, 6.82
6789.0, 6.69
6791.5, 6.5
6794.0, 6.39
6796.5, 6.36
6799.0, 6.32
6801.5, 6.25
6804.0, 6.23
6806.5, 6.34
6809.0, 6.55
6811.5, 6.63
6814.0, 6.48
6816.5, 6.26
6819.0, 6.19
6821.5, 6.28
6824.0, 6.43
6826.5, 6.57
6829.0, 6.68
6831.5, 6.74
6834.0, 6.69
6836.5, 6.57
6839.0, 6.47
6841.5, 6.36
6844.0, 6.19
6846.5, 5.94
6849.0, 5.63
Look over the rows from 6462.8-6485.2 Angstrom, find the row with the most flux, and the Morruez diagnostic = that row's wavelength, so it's 6484.0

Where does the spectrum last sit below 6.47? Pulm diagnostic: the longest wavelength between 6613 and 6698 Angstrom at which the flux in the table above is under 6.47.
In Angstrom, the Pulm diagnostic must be 6674.0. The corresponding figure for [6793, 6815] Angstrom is 6806.5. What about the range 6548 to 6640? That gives 6639.0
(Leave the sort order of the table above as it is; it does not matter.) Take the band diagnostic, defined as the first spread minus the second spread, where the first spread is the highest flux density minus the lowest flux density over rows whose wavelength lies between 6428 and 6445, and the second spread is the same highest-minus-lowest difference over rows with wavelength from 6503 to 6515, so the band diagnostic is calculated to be -0.14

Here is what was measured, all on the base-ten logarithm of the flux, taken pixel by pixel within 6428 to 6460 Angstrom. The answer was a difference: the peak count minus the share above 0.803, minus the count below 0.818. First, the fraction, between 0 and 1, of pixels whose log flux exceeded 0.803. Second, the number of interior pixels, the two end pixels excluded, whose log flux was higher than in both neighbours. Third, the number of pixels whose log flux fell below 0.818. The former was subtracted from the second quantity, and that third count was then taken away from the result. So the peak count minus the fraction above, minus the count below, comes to -5.92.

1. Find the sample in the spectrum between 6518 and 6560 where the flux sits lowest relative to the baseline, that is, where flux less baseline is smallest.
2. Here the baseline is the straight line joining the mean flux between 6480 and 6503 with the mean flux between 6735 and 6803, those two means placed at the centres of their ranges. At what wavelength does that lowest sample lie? 6531.5 Angstrom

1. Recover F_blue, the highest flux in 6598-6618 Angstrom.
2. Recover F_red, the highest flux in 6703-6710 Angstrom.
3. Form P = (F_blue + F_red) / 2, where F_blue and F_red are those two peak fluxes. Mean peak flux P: 6.71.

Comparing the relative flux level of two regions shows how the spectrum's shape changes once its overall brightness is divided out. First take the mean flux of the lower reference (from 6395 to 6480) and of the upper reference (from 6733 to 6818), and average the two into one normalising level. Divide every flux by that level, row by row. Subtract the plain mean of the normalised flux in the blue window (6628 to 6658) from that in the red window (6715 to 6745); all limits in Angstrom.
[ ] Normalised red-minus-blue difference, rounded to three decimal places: -0.057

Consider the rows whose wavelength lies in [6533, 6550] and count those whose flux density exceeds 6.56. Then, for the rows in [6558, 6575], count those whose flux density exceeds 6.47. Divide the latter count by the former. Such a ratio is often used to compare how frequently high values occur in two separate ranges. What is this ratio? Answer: 1.0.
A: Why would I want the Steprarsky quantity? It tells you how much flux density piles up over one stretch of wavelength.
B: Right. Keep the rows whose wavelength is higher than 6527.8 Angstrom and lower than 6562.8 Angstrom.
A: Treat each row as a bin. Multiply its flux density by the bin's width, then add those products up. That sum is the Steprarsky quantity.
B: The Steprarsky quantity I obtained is 220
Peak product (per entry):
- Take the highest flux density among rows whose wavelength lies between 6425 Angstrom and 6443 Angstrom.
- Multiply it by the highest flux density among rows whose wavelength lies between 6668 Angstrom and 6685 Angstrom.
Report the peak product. 45.2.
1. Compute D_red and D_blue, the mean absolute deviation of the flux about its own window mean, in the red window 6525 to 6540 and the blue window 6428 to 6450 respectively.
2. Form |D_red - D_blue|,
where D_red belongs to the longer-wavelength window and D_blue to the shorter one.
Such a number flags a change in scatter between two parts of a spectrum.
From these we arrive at 0.025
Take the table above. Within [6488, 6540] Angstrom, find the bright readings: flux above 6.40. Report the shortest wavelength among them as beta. 6489.0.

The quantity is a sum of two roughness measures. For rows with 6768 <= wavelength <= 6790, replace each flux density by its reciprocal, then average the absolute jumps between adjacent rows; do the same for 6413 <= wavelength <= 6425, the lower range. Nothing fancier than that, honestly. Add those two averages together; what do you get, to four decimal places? 0.0033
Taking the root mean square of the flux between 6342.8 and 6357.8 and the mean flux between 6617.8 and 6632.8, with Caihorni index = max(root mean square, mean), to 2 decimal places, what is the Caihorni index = 6.47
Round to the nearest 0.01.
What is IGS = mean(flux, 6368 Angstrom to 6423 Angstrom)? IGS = 6.13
